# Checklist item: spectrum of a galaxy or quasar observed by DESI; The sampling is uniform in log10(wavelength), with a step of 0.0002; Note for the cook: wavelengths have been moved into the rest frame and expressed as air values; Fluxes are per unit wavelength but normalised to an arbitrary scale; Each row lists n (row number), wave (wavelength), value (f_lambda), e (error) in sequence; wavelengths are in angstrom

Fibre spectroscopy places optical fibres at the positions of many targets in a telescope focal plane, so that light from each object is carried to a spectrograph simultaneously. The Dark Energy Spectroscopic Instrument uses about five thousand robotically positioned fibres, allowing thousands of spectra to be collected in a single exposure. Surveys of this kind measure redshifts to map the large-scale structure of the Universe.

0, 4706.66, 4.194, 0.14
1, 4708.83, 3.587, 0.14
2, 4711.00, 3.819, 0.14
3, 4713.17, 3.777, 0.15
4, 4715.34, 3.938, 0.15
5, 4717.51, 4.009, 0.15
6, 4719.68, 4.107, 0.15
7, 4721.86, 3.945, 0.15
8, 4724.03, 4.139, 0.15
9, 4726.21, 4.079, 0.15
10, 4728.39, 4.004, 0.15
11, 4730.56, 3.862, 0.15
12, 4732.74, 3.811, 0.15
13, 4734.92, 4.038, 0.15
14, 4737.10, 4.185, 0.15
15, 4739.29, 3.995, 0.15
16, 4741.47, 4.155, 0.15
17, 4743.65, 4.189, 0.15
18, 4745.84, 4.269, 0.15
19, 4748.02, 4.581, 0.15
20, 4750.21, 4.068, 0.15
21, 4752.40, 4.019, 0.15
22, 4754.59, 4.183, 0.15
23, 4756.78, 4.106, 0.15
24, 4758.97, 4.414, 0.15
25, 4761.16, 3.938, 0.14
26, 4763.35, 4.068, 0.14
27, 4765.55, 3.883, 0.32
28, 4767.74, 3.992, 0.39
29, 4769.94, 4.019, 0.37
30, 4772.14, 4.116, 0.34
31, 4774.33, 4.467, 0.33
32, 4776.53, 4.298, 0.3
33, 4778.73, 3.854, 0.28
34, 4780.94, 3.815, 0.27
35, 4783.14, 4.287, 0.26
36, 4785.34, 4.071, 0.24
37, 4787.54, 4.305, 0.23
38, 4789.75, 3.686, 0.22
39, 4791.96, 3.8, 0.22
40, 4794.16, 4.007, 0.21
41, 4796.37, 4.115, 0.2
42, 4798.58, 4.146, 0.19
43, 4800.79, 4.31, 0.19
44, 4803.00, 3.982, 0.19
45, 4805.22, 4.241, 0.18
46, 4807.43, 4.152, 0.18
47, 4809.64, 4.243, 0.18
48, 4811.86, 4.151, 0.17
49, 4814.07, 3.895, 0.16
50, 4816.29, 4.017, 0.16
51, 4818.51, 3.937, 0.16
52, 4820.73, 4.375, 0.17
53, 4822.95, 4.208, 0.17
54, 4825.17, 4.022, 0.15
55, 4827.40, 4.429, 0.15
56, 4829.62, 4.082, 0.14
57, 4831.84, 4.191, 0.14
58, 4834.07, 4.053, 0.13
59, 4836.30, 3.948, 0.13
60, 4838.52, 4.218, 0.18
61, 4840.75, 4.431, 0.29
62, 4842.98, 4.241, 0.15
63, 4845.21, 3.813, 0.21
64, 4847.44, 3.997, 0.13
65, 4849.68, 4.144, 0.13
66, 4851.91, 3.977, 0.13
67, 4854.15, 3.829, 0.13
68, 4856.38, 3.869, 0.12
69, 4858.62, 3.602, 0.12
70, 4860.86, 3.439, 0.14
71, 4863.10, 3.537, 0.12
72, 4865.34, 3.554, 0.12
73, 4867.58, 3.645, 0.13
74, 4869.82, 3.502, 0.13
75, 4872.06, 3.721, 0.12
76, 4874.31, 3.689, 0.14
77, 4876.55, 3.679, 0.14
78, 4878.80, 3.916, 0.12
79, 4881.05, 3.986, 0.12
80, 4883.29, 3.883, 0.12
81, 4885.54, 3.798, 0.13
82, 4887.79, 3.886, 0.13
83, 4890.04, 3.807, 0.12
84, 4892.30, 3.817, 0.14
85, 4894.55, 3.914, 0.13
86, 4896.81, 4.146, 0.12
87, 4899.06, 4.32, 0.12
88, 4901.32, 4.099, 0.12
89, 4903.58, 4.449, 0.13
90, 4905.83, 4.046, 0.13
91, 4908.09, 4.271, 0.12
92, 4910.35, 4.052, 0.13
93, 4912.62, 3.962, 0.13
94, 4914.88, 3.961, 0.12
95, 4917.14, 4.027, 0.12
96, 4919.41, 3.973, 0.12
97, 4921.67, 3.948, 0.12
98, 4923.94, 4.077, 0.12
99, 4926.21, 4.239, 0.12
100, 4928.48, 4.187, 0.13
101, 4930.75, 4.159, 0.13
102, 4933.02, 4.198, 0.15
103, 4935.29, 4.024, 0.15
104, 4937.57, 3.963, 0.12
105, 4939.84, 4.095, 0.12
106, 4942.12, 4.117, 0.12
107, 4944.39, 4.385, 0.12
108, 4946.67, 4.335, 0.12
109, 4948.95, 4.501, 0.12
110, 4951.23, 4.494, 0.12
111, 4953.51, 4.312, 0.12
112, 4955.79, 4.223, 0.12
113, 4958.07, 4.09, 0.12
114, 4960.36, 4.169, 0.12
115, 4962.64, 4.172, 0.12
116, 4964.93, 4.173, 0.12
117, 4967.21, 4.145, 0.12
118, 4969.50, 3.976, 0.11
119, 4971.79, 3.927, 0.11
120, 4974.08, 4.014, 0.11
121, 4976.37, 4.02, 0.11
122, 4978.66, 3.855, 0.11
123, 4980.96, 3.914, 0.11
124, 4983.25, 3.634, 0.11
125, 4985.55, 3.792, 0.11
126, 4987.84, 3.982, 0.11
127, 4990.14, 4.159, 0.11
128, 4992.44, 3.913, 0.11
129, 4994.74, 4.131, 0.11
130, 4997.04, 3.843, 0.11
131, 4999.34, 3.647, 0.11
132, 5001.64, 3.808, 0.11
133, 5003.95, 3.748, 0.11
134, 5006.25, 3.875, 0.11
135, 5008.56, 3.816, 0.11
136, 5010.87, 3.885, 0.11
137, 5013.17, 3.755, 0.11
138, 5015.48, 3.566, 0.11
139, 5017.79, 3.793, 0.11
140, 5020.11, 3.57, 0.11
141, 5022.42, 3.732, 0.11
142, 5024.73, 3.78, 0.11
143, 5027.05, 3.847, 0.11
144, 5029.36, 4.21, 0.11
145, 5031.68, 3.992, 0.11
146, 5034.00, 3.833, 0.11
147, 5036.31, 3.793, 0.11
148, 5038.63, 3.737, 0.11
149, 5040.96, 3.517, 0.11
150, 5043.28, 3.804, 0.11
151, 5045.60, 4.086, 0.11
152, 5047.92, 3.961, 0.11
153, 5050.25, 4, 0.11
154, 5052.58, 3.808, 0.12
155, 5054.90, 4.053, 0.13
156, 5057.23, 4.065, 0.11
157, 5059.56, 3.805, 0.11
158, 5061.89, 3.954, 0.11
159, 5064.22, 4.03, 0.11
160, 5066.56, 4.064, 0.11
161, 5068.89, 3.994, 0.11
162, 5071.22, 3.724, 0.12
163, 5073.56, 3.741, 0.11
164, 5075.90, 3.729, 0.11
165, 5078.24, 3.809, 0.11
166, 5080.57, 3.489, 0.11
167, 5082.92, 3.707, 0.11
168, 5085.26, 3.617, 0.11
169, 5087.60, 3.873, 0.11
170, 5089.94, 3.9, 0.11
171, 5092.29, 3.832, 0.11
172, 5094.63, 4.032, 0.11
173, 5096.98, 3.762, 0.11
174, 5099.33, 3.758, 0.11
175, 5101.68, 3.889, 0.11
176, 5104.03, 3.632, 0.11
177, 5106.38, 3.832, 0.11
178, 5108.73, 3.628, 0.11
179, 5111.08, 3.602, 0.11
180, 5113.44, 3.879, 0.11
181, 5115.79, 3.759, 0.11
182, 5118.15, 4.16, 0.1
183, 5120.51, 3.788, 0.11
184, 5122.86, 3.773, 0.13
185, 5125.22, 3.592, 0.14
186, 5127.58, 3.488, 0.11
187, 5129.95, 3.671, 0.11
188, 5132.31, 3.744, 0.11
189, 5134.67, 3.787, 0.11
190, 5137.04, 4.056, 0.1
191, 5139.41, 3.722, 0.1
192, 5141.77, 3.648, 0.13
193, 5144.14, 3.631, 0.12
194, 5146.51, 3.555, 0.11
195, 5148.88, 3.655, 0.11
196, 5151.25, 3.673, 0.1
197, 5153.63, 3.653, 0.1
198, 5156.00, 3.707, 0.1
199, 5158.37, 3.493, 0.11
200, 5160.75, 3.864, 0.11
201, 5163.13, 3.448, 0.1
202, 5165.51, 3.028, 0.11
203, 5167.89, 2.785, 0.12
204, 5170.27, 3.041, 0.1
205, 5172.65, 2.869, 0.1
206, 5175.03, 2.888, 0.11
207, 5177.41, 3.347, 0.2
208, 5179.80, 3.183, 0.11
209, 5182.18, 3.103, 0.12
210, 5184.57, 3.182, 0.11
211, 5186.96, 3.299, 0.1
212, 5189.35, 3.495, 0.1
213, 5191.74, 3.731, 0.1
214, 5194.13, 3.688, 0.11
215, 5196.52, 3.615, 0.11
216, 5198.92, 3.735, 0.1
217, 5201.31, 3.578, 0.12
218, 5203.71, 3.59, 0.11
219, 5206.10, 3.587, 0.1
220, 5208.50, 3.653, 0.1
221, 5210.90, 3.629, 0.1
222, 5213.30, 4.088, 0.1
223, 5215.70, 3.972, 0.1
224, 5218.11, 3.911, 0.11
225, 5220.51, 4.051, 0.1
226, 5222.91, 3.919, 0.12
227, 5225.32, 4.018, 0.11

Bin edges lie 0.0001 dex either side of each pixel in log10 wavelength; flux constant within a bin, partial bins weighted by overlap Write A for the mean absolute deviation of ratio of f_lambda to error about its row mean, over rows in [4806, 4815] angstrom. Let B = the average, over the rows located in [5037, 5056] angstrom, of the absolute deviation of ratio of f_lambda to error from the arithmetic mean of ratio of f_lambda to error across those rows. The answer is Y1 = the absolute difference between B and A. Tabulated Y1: 1.4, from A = 0.5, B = 1.91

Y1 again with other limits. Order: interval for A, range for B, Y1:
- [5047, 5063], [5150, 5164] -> 0.4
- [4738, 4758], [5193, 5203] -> 1.3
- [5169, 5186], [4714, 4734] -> 2.5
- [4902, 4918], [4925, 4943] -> 0.7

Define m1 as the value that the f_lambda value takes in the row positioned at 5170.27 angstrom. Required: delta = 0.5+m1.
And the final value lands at 3.5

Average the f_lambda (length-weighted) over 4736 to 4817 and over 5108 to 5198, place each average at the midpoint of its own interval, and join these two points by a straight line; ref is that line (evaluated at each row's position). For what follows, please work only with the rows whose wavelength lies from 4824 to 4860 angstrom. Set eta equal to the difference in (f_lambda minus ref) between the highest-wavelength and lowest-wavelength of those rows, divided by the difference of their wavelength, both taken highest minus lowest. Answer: -0.011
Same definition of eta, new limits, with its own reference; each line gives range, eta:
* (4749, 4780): -0.006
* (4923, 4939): -0.007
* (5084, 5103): 0.018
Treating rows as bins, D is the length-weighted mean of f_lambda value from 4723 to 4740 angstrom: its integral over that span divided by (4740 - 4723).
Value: 4.01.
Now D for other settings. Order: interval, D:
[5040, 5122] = 3.84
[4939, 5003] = 4.06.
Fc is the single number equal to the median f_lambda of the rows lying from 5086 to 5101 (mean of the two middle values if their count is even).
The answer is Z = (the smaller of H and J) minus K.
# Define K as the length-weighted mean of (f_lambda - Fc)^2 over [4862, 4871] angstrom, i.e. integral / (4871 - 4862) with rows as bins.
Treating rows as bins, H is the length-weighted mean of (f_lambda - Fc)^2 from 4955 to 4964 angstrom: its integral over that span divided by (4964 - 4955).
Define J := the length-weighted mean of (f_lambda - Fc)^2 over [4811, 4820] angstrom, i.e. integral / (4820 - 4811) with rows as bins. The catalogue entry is -0.048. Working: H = 0.098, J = 0.04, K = 0.09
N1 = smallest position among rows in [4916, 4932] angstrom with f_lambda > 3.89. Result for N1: 4917.14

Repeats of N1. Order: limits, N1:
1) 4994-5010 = 4994.74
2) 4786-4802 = 4787.54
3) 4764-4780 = 4767.74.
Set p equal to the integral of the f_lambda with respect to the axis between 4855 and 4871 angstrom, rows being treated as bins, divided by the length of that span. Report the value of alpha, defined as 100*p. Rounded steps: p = 3.60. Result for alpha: 360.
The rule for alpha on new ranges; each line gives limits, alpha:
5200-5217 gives 373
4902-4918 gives 411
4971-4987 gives 388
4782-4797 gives 404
